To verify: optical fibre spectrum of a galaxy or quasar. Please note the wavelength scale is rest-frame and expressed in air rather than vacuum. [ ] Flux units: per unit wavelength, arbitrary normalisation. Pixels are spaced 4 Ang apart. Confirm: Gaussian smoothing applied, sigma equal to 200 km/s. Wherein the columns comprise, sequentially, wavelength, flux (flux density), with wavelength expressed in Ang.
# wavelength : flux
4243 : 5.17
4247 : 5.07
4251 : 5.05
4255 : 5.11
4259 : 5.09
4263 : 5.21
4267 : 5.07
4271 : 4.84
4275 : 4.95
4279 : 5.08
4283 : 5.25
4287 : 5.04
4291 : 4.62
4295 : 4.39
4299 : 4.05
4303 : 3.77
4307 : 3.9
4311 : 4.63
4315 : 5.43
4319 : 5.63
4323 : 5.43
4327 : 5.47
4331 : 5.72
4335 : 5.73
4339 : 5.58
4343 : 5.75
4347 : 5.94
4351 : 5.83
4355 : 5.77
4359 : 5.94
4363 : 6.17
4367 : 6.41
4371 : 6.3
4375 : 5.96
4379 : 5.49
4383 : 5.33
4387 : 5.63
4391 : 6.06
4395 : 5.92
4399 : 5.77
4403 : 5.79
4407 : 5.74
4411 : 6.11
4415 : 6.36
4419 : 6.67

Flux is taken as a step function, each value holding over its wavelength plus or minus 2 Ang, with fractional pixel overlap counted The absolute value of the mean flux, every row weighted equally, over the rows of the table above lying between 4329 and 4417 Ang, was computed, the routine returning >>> 5.9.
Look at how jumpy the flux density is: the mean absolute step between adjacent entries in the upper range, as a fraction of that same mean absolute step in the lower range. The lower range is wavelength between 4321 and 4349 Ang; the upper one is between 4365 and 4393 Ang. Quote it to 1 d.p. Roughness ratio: 2.2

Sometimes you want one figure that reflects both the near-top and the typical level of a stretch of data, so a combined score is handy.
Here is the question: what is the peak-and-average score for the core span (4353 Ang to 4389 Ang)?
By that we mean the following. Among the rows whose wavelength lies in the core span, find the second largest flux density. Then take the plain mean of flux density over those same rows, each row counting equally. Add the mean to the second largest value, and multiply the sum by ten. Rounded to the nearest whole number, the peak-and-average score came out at 122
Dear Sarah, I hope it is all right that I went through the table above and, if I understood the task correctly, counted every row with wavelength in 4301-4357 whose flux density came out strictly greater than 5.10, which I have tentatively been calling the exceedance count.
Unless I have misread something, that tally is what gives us 11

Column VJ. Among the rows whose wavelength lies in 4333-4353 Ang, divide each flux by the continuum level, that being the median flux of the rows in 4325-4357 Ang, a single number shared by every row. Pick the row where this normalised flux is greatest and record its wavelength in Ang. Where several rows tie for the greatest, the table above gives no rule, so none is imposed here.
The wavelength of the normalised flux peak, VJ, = 4347 Ang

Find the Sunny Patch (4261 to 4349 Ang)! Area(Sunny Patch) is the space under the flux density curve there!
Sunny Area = 446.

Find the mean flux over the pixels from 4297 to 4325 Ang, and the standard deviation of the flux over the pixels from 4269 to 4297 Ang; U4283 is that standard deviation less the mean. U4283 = -4.4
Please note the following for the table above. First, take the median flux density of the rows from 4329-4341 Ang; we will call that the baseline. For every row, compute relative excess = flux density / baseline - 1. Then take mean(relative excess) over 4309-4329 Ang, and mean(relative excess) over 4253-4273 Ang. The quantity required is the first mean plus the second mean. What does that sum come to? -0.18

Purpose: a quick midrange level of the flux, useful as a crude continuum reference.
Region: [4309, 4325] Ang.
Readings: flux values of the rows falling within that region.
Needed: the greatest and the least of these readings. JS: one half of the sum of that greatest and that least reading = 5.13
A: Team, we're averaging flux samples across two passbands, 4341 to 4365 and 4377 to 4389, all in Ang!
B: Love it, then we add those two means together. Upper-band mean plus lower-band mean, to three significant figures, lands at 11.4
